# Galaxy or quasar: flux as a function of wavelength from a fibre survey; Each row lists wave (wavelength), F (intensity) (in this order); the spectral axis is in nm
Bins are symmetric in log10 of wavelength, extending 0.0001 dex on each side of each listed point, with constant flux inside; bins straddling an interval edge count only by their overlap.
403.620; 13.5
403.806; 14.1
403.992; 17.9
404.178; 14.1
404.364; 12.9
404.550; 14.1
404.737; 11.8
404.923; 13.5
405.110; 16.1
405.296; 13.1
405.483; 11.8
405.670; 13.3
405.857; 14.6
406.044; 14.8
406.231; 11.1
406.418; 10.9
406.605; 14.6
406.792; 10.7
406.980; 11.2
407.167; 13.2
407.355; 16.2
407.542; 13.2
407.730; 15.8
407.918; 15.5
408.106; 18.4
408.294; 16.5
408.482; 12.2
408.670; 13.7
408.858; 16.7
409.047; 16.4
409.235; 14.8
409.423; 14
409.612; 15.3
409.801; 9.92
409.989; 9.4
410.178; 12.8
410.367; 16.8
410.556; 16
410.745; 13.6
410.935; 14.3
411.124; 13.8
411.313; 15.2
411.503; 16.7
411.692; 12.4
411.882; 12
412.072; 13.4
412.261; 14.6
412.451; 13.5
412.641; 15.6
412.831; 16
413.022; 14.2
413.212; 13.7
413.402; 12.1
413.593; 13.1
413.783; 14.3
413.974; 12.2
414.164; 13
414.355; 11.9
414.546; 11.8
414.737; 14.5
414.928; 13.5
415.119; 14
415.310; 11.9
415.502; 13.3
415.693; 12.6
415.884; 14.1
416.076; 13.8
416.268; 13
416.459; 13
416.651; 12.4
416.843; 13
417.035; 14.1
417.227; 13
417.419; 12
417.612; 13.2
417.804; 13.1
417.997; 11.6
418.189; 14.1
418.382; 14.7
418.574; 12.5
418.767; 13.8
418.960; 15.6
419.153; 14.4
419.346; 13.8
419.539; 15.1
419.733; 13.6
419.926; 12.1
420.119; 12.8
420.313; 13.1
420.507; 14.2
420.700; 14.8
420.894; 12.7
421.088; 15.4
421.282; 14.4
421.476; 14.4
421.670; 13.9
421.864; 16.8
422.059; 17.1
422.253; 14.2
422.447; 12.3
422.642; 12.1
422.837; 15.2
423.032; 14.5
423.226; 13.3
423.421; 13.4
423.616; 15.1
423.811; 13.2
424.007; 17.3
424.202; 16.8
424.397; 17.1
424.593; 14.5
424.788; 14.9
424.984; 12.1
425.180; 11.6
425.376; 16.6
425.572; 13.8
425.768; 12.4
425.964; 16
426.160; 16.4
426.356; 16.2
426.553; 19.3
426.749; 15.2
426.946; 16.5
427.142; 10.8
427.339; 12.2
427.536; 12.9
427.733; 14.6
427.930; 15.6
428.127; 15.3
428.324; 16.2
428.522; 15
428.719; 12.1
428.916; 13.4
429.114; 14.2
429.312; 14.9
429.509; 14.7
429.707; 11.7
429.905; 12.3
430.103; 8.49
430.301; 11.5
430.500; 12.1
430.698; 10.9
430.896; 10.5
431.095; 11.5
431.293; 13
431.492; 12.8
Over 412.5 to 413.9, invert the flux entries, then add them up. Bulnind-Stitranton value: 0.50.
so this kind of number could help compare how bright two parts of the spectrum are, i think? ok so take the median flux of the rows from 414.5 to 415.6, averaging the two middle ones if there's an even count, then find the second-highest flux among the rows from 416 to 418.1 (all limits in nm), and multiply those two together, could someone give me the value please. 185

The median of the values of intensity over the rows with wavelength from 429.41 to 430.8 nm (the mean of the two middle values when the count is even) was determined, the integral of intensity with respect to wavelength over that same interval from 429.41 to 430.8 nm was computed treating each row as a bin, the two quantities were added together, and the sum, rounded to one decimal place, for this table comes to 27.9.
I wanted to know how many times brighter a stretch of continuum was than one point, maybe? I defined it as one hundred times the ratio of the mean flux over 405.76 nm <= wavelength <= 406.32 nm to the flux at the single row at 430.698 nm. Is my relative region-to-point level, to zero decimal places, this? 124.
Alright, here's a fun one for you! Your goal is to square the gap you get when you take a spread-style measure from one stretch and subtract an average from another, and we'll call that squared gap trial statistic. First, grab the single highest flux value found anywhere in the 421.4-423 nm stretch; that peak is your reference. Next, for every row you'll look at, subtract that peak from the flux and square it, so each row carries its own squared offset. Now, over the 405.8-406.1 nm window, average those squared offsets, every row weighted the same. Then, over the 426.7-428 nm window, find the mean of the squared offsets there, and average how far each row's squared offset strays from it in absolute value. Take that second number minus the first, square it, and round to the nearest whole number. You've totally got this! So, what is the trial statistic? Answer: 36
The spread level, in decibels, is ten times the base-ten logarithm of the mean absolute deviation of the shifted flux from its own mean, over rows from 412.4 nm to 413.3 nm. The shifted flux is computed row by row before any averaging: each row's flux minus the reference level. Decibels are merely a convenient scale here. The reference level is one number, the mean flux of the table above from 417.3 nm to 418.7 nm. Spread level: 0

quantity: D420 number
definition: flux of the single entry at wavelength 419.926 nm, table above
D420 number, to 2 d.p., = 12.10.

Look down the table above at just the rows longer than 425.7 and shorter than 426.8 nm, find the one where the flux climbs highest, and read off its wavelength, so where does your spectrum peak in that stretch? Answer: 426.553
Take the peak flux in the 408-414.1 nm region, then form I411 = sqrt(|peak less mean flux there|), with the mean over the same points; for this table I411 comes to 2.1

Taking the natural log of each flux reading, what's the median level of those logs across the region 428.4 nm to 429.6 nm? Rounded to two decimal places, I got 2.67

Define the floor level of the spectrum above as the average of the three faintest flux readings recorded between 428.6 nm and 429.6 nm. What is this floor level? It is 13.2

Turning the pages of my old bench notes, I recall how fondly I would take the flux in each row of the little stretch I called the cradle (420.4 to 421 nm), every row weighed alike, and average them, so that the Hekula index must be 13.9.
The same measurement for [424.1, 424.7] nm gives 16.1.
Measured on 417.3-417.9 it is 12.8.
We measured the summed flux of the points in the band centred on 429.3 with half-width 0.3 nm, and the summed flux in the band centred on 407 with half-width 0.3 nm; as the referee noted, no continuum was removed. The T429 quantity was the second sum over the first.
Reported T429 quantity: 0.80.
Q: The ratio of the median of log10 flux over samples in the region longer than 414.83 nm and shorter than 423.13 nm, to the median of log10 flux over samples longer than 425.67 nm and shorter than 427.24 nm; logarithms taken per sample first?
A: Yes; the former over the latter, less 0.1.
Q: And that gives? 0.845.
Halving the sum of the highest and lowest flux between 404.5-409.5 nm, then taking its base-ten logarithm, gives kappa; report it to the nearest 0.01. 1.16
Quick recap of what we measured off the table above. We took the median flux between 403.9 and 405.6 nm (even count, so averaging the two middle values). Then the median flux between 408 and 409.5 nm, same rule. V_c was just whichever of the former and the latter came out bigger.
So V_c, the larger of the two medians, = 15.6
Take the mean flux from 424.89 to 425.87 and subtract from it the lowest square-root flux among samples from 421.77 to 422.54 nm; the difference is 9.8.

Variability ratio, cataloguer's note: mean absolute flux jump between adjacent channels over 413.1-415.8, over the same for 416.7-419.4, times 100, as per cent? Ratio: 101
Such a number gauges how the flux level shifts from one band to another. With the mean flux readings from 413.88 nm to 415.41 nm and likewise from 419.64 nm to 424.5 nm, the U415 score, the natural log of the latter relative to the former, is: 0.11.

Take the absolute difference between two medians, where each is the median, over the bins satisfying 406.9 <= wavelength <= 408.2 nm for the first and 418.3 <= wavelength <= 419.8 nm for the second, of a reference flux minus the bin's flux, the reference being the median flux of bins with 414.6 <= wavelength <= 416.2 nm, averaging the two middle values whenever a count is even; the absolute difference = 1.4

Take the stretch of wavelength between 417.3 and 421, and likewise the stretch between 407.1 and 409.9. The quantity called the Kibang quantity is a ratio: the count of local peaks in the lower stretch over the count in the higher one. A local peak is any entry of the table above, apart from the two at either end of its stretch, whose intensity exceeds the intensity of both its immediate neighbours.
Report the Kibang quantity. 1.0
